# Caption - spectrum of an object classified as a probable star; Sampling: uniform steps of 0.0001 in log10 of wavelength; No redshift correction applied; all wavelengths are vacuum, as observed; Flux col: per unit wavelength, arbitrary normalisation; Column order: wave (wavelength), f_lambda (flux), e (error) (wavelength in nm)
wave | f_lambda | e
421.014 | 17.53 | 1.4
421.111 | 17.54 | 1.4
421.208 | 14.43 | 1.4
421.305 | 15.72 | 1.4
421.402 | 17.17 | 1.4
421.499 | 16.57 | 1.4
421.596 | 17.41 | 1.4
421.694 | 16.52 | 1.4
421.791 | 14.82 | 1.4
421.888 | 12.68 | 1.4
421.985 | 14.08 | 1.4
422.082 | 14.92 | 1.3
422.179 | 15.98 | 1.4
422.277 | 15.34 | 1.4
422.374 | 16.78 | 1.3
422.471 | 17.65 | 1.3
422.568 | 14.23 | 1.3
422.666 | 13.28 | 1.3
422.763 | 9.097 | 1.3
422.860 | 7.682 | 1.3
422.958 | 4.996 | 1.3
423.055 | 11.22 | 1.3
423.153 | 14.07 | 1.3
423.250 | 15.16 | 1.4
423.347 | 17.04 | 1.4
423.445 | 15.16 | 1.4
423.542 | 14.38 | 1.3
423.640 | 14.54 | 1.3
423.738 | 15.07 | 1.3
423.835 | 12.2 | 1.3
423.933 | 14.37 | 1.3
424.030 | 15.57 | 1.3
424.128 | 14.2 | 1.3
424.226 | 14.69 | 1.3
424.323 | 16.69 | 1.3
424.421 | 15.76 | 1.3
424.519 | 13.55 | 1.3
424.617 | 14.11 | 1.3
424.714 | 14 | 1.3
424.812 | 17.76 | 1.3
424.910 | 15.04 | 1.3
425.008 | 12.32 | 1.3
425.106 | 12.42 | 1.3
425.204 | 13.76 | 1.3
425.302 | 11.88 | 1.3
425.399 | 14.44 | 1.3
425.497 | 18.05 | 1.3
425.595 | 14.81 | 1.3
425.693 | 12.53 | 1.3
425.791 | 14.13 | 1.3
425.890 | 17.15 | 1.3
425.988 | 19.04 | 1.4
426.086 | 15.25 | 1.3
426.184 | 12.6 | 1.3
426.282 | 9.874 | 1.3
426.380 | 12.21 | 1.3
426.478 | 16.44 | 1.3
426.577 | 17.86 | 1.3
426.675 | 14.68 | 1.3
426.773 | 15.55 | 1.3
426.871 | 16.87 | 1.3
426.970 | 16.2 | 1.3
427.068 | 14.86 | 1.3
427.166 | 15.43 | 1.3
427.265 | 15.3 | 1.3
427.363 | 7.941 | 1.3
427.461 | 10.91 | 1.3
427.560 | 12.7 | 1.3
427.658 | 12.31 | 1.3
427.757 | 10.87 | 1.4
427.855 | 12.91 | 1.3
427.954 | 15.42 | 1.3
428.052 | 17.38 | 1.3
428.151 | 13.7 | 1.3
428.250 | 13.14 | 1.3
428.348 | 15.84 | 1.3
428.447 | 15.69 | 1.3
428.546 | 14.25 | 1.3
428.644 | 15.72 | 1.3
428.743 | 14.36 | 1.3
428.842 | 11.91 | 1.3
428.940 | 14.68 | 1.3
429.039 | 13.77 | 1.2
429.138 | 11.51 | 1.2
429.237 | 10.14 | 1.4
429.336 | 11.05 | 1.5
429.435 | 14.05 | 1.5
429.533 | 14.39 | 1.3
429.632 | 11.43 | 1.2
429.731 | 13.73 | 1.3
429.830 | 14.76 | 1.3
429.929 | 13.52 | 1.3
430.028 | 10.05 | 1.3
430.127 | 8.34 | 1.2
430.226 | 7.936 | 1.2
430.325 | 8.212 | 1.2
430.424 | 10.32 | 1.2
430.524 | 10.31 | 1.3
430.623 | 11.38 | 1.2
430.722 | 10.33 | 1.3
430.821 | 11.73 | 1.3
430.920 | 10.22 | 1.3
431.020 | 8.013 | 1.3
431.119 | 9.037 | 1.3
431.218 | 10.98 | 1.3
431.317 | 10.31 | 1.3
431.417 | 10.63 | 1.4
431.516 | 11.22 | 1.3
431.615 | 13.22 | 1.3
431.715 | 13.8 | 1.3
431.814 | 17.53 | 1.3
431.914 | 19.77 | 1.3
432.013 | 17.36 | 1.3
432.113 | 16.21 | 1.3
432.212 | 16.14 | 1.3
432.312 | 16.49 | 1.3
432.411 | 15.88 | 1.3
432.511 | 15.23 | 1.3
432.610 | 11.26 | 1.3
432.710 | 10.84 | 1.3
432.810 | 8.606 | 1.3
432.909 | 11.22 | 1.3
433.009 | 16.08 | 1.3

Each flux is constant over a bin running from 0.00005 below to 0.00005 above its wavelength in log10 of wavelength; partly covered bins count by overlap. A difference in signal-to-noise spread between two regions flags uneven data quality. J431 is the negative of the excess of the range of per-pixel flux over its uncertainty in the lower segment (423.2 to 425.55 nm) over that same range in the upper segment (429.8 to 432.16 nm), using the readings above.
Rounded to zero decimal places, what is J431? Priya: 4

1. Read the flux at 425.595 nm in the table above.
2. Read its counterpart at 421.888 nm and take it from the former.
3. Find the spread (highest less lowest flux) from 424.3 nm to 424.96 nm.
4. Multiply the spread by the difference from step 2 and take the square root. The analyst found 3.0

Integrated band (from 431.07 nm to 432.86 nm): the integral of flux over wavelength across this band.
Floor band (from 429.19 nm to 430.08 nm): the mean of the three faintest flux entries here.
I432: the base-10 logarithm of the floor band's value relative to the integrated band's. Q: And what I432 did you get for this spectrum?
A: -0.4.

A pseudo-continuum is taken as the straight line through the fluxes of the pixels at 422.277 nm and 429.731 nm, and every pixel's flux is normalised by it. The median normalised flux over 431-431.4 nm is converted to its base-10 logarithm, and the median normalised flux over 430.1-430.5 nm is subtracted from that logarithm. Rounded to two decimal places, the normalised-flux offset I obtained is -0.75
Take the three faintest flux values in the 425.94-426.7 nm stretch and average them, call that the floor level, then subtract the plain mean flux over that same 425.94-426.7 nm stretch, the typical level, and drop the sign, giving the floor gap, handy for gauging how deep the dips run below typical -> 3.18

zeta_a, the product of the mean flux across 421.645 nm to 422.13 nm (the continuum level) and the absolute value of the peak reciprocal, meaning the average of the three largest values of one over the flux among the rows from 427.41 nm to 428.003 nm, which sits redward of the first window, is 1.29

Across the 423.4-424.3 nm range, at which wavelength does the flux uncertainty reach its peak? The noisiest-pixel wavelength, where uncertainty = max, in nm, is 423.445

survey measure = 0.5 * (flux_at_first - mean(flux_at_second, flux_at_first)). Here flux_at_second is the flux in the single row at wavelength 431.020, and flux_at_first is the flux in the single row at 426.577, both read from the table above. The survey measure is 2.5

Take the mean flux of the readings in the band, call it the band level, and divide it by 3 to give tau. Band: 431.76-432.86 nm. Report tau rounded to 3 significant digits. 5.01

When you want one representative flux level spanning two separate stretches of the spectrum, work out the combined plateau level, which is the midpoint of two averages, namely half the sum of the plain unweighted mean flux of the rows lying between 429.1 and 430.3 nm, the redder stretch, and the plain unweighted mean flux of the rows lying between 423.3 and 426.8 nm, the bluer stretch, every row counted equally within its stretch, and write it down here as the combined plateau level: 13.2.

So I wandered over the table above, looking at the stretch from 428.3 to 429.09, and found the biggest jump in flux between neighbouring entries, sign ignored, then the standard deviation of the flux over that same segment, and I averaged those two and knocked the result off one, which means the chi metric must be -1.0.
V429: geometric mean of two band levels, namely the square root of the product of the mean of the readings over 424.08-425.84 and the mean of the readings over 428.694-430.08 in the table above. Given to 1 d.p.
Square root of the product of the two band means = 13.6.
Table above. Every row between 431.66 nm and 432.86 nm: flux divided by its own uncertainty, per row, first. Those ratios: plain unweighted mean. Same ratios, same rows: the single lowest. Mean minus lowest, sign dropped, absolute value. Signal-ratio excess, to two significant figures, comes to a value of 4.9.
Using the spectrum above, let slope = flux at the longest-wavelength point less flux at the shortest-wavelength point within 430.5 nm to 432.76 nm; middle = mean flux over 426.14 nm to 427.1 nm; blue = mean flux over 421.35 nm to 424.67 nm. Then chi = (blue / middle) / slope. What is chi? 1.8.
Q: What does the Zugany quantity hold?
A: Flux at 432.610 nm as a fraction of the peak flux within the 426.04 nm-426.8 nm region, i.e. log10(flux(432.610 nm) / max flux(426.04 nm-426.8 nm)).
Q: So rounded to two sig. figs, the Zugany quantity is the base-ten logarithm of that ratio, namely -0.20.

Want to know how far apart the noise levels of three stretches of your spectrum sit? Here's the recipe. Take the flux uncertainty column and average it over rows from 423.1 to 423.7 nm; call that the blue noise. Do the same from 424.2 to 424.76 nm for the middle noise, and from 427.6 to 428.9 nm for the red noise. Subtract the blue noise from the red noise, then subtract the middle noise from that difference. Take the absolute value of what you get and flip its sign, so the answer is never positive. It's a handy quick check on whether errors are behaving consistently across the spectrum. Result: -1.34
